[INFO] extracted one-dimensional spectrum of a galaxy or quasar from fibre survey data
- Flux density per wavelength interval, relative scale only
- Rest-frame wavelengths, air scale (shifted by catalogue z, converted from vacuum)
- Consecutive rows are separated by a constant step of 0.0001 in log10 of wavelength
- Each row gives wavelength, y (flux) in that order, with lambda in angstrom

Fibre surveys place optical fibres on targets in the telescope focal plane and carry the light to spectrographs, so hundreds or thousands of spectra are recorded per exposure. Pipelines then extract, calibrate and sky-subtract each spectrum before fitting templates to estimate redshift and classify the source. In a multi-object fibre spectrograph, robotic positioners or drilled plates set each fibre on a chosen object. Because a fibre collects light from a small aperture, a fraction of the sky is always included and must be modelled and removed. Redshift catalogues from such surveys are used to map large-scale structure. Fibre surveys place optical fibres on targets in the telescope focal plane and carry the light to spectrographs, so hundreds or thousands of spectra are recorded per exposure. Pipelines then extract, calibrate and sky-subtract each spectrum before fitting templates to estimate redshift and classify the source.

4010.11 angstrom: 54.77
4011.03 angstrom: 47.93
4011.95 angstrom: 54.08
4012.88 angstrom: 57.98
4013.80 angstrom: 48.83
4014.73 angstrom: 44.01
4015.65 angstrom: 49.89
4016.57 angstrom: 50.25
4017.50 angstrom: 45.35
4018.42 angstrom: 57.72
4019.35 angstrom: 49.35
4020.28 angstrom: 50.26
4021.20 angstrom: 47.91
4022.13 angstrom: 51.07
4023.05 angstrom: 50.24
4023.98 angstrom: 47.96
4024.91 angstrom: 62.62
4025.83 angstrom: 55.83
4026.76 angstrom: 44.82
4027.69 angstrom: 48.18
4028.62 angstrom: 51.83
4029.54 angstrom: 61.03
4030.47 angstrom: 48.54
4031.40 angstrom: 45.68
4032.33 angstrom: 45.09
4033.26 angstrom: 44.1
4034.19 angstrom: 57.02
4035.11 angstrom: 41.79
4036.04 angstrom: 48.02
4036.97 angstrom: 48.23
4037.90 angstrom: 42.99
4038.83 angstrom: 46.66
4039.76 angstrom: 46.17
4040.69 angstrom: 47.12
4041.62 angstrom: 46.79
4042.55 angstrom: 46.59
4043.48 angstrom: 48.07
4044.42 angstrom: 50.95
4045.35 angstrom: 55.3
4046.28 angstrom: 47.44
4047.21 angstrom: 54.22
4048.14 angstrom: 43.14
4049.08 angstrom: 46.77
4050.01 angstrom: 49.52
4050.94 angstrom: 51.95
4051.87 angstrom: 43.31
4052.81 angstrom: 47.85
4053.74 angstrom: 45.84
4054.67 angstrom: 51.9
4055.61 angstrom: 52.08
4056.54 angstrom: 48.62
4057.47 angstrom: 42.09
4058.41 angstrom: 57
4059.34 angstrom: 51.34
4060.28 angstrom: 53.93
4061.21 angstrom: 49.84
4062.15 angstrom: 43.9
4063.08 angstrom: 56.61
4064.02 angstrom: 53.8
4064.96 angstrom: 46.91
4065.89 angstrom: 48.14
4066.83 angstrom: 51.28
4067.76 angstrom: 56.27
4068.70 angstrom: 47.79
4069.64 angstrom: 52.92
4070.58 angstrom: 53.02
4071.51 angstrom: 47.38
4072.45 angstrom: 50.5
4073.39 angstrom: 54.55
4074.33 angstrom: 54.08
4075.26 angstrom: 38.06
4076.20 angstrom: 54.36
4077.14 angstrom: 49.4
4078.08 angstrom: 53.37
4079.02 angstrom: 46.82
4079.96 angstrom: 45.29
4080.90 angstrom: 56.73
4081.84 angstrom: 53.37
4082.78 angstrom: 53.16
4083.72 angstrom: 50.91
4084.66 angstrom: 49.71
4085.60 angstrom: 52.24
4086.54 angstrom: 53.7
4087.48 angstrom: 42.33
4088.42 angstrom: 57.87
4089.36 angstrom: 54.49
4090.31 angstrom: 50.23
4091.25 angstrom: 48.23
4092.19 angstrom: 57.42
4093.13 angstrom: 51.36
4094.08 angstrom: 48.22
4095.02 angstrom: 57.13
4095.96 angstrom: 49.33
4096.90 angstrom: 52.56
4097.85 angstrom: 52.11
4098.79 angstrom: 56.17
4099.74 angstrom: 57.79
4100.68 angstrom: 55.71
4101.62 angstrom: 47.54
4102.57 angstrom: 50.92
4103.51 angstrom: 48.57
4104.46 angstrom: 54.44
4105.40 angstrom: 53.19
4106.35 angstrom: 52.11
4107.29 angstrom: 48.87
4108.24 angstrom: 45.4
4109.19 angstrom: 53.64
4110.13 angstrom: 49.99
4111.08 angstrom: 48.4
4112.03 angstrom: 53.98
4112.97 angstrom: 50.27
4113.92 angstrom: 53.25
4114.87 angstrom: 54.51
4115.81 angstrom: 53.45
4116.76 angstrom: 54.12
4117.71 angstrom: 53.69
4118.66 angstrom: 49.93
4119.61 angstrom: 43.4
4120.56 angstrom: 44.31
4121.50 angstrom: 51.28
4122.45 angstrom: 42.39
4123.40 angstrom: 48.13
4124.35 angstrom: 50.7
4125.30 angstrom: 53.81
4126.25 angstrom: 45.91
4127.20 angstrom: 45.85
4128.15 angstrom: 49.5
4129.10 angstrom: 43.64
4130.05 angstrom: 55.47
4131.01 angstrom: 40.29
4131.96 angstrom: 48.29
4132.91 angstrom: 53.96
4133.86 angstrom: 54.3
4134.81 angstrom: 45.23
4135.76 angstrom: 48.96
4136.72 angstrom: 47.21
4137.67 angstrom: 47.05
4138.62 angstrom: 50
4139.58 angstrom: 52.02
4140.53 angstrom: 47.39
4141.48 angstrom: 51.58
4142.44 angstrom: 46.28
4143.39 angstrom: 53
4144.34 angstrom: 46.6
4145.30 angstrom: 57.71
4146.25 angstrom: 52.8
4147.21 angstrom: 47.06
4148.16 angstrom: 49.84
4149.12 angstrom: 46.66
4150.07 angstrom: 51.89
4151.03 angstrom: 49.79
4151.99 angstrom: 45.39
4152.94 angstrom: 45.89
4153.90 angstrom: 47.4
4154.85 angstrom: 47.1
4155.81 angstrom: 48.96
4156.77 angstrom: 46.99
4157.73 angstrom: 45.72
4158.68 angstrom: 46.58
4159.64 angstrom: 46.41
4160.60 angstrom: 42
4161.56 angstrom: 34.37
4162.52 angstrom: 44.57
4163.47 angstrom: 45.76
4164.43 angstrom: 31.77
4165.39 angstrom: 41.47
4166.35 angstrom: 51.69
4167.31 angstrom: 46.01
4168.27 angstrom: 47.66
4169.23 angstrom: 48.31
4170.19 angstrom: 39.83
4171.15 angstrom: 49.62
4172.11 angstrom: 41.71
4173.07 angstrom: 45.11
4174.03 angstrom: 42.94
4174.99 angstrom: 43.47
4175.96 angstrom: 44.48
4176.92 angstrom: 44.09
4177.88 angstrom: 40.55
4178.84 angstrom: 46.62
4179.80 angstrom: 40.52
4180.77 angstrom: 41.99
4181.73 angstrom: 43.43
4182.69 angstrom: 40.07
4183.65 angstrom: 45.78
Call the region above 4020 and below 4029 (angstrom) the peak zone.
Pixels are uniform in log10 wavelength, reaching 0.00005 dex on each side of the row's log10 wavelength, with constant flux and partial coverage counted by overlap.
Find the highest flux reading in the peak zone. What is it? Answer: 62.62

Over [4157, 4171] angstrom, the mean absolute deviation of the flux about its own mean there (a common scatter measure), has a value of 4.17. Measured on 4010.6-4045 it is 3.67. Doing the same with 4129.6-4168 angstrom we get 3.48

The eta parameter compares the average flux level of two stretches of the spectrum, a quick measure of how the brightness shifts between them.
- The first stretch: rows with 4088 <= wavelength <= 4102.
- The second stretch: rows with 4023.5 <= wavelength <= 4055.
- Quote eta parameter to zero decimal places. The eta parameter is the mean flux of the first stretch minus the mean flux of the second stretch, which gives 4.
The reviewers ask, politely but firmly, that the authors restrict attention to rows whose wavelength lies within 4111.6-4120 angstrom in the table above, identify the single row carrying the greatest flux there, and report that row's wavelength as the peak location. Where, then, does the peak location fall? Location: 4114.87 angstrom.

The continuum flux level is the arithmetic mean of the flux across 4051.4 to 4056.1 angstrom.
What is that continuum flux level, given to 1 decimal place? 48.2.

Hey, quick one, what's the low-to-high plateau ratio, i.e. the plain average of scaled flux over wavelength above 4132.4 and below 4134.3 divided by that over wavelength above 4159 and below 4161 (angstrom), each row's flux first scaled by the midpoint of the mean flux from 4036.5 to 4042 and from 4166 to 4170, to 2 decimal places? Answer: 1.22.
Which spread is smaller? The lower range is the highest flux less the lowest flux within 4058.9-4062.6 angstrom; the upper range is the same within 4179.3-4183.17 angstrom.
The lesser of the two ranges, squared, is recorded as 11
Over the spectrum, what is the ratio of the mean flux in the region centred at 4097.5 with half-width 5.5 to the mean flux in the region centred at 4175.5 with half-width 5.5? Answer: 1.22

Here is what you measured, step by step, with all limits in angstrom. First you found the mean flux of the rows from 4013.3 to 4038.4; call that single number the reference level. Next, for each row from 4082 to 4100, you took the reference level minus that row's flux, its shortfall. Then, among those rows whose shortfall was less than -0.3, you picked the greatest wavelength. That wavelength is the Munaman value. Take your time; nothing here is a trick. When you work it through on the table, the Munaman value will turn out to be 4099.74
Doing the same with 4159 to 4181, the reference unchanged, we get 4166.35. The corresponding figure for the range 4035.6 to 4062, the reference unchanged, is 4060.28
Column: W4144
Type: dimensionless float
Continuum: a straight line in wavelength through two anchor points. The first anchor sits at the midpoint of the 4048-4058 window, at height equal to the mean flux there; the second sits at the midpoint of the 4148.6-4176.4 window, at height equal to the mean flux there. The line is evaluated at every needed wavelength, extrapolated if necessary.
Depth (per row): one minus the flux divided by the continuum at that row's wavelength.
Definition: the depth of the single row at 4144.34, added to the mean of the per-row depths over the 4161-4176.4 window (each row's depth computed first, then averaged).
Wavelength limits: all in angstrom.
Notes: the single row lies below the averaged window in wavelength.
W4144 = 0.007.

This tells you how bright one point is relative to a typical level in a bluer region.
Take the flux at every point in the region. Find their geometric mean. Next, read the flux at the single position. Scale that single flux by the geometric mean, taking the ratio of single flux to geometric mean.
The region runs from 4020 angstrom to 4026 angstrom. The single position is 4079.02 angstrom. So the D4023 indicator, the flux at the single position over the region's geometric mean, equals 0.90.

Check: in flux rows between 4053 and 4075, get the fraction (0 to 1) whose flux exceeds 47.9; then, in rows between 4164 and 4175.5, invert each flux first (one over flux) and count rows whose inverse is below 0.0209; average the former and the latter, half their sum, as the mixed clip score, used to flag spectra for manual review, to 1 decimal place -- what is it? 1.9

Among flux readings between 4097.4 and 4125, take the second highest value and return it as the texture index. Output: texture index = 56.17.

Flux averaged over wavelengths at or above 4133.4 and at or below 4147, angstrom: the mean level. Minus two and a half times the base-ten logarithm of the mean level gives -4.25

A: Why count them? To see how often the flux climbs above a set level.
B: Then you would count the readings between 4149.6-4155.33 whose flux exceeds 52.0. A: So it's 0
